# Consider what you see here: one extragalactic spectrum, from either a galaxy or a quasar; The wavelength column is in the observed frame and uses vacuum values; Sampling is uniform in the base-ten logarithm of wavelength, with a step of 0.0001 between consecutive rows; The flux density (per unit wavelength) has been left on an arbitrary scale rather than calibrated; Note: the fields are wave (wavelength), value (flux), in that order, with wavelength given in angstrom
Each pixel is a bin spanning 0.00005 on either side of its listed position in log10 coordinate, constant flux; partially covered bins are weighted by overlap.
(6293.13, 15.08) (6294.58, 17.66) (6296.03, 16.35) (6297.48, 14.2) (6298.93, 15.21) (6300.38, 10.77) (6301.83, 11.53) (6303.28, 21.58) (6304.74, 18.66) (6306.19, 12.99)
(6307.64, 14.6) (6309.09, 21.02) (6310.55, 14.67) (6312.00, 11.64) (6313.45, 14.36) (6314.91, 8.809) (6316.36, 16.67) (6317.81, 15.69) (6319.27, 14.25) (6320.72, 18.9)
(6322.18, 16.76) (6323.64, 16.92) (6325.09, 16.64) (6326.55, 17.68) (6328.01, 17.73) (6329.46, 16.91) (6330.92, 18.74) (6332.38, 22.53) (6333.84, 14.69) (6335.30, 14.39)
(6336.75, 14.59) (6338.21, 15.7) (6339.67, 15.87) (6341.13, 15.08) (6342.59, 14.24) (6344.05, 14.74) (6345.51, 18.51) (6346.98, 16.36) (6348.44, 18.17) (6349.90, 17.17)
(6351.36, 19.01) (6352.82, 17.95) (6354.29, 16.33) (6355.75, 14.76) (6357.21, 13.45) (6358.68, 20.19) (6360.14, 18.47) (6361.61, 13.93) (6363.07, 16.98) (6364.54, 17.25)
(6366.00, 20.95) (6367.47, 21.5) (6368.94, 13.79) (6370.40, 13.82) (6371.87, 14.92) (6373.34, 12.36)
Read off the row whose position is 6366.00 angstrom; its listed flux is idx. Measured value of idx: 20.95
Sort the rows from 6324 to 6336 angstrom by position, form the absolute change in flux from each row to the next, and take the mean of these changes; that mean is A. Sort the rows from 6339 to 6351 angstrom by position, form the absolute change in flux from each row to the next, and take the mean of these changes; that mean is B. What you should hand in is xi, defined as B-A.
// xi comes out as -0.7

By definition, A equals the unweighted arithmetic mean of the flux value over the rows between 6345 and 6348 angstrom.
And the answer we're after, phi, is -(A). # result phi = -17.4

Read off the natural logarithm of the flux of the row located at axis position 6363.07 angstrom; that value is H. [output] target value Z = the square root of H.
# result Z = 1.68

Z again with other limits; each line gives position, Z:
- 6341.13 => 1.65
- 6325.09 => 1.68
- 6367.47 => 1.75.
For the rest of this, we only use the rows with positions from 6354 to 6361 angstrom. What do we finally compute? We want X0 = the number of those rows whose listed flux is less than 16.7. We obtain 3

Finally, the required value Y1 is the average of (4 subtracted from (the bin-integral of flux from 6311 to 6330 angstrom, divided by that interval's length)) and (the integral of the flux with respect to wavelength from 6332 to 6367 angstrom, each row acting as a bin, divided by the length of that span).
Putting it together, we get 14.1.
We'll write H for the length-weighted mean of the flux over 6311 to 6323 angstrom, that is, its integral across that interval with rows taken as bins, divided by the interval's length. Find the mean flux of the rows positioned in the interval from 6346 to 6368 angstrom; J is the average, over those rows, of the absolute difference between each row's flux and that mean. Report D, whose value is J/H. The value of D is 0.125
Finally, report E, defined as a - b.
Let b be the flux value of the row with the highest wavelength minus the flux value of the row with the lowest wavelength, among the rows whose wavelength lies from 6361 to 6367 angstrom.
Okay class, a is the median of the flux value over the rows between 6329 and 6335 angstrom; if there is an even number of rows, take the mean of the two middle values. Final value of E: 11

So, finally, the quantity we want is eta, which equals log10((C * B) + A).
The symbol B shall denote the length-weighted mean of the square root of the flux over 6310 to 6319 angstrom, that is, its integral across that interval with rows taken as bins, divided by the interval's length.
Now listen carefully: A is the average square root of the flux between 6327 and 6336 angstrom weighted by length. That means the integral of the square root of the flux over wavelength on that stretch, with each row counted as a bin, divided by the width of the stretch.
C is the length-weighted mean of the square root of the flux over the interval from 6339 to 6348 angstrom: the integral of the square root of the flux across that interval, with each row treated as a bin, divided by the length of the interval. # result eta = 1.27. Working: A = 4.17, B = 3.68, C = 3.98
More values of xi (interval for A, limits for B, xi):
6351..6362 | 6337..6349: -1.2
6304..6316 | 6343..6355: -2.6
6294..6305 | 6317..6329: -1.8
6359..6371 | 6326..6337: -0.7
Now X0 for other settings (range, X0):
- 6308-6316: 4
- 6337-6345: 5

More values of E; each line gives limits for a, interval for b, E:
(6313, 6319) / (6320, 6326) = 17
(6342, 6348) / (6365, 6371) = 23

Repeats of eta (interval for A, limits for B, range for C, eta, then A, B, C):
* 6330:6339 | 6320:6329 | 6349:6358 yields 1.32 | 4.08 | 4.17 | 4.06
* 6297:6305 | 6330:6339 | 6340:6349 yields 1.31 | 3.86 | 4.08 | 4.01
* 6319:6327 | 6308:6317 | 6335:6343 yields 1.27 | 4.12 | 3.78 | 3.88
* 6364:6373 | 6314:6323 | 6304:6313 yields 1.28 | 4.08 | 3.87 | 3.92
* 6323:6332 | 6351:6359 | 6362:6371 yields 1.32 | 4.20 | 4.07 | 4.15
